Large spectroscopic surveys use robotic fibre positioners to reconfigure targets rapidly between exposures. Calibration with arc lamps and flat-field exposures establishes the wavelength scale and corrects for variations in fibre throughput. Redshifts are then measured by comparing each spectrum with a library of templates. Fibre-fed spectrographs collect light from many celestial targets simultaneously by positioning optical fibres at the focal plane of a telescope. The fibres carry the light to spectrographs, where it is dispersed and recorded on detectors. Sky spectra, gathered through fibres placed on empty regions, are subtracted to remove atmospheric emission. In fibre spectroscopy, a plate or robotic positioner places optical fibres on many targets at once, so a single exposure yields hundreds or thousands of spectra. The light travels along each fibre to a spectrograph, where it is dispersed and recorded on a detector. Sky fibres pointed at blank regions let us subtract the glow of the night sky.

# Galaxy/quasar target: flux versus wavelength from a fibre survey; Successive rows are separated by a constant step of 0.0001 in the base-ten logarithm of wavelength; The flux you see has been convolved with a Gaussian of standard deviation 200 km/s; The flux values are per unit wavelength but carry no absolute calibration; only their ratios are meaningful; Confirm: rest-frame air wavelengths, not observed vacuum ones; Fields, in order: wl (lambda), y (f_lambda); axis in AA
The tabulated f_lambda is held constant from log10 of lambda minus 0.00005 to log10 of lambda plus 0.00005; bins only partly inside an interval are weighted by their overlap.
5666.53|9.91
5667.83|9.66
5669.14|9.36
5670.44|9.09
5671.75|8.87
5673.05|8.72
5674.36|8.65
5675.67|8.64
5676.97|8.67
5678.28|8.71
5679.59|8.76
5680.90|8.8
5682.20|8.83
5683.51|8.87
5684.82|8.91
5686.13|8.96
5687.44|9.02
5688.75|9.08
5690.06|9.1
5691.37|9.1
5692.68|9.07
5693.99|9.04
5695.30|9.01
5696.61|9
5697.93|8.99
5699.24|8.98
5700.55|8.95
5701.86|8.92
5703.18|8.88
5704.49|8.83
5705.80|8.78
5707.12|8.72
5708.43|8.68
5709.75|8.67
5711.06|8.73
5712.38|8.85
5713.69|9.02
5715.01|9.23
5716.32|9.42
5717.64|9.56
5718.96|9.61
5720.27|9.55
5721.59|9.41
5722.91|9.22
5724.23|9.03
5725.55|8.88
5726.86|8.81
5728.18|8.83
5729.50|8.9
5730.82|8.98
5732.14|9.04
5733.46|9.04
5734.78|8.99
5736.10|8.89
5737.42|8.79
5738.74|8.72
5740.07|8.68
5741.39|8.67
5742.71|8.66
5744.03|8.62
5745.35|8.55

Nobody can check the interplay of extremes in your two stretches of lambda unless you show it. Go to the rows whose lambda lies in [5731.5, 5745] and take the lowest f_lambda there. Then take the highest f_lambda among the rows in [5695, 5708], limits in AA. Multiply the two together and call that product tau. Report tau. 77.7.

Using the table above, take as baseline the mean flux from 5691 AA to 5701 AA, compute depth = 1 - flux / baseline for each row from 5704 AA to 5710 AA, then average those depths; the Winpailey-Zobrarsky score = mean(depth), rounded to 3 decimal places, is 0.031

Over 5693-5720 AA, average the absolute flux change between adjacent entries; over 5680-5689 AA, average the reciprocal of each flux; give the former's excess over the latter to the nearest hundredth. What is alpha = -0.04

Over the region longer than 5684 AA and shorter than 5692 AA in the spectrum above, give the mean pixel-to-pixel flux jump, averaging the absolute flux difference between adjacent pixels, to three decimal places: 0.038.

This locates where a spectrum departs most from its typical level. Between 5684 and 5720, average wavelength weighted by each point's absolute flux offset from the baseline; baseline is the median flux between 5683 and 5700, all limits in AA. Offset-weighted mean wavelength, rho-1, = 5709.4 AA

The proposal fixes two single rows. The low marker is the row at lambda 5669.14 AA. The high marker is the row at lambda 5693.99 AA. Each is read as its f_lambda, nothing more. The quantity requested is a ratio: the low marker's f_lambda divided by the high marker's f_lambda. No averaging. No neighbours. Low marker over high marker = 1.04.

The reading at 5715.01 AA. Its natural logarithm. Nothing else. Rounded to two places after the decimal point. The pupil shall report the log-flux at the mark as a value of 2.22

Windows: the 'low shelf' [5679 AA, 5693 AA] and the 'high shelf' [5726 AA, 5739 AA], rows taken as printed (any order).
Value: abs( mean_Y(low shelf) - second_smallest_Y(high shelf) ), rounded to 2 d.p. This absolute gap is 0.16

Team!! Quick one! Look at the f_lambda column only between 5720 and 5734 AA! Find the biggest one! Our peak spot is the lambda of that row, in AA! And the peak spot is 5720.27 AA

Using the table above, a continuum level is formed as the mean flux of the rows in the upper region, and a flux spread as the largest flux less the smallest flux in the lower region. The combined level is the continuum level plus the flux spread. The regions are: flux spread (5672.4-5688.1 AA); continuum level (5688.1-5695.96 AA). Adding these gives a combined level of 9.45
